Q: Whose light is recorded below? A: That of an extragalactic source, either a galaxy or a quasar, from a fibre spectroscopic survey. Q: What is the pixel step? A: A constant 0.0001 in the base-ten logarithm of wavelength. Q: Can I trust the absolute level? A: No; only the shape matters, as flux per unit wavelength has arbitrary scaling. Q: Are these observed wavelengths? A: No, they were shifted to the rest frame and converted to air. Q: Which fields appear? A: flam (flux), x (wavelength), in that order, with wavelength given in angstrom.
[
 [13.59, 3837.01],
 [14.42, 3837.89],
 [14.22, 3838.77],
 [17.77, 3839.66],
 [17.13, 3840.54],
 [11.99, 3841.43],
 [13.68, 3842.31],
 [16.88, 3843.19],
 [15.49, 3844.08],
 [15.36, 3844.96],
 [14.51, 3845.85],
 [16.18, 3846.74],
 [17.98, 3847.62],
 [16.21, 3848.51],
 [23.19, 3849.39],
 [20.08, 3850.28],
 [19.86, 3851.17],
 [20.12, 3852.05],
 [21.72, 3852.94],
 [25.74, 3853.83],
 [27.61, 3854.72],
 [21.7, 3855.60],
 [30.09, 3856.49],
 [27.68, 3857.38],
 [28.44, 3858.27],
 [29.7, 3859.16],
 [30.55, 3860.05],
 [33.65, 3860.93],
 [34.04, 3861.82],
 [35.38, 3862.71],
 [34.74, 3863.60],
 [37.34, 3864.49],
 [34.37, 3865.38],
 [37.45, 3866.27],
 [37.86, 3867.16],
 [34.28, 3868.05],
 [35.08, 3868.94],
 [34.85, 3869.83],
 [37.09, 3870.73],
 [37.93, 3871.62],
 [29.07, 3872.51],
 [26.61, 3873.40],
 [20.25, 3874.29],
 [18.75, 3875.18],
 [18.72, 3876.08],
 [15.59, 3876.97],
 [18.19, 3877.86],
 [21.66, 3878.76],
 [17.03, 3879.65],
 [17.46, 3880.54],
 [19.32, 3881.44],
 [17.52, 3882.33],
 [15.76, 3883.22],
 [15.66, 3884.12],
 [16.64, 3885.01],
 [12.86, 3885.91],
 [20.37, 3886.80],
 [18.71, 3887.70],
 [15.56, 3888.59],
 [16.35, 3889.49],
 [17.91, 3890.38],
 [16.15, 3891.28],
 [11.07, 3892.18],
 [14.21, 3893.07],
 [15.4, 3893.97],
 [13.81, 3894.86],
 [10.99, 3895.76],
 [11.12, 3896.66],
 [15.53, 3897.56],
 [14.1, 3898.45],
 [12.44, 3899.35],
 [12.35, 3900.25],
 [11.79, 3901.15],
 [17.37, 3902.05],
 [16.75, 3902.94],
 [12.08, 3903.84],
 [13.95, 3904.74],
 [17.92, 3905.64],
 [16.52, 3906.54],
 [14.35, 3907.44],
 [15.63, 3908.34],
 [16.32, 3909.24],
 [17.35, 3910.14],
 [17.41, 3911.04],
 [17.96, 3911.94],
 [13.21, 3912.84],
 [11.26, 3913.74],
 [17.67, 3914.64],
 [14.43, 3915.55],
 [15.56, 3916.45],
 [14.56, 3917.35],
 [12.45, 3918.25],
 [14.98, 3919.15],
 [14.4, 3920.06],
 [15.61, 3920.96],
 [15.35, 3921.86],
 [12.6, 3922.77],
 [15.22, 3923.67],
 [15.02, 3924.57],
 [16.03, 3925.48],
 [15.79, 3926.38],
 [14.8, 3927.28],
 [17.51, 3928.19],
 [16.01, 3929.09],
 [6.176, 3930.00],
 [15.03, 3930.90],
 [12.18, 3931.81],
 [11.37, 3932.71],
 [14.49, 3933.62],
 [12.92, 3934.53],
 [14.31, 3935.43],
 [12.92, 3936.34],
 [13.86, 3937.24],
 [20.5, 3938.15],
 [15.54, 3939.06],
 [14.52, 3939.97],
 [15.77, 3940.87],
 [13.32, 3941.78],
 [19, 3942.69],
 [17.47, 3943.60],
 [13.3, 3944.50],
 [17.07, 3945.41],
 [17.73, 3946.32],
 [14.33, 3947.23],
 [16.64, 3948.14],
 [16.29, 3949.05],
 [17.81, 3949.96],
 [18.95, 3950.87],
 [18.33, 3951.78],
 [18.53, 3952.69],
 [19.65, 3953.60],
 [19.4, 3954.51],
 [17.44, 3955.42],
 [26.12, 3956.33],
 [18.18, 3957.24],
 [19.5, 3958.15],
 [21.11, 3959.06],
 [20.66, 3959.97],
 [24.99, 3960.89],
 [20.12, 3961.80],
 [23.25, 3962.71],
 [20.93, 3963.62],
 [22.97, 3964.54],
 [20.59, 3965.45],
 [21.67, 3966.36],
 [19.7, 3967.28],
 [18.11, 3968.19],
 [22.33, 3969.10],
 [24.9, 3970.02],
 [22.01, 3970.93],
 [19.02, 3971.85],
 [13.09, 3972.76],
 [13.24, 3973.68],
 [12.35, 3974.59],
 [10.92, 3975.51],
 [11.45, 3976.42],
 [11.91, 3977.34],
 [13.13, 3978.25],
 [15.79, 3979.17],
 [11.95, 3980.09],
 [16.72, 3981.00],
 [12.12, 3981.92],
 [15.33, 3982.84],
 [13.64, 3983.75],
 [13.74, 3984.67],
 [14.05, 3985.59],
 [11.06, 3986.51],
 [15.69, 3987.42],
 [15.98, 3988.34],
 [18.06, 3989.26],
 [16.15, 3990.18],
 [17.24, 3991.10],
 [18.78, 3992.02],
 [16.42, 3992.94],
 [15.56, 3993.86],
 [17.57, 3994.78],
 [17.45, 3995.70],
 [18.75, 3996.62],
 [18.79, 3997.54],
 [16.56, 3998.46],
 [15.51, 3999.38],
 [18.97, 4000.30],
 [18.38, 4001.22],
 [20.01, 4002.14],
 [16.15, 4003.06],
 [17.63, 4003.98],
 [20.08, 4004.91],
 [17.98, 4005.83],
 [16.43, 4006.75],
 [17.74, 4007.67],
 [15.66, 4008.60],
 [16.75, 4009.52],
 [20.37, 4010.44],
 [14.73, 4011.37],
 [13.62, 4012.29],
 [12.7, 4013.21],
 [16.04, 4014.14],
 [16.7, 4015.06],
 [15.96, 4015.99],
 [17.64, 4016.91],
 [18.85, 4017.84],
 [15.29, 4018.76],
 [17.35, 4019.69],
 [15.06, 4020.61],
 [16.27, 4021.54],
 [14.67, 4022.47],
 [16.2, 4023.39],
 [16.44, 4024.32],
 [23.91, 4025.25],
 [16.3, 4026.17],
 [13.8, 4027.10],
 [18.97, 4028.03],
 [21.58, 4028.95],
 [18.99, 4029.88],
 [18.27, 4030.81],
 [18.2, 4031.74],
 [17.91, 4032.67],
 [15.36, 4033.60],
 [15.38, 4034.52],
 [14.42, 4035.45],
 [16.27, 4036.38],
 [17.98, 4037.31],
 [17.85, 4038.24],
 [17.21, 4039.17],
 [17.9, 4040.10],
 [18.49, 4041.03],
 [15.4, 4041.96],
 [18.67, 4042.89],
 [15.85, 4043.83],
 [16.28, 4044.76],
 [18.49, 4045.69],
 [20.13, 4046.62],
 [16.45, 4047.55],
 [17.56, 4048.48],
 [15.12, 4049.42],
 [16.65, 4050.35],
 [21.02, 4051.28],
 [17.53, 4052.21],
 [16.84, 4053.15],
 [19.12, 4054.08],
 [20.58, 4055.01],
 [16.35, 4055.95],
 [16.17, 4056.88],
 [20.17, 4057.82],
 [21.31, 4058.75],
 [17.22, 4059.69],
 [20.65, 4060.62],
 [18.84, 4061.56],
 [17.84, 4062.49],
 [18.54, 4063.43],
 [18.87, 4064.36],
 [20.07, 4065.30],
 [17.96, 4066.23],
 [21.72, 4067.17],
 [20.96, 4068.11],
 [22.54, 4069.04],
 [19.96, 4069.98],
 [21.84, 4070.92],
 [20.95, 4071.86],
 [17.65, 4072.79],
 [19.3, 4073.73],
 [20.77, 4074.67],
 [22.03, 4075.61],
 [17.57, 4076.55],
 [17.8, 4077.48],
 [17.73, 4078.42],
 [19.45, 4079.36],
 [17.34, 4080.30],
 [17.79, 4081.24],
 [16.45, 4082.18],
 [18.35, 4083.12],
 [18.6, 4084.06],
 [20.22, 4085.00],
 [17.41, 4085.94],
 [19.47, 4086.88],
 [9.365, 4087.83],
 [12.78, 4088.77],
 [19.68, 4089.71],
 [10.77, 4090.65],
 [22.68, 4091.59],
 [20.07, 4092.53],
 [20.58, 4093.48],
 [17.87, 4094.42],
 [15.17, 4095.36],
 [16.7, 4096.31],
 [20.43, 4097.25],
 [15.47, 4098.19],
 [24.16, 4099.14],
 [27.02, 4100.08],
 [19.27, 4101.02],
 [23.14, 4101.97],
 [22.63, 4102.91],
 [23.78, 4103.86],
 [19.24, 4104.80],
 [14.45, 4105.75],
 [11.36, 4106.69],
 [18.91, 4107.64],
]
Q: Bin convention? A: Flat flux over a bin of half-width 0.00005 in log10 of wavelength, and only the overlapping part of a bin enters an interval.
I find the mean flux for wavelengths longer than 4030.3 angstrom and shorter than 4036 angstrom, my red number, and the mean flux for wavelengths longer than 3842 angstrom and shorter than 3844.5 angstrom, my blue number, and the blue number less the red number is -1.2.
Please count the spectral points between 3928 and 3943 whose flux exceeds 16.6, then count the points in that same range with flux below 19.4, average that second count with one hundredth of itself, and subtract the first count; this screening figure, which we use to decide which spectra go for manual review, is 5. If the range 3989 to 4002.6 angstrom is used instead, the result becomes -3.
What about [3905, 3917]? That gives 2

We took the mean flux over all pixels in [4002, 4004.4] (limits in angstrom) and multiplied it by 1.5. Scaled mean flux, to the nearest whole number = 27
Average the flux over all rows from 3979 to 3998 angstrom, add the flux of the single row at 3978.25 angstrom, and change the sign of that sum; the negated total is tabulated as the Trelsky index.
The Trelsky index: -29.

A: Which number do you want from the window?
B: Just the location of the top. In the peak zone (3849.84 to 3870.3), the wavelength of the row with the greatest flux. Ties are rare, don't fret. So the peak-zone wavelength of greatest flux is 3867.16 angstrom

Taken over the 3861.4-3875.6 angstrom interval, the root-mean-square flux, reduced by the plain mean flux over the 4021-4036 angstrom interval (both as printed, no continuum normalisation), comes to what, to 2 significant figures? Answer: 16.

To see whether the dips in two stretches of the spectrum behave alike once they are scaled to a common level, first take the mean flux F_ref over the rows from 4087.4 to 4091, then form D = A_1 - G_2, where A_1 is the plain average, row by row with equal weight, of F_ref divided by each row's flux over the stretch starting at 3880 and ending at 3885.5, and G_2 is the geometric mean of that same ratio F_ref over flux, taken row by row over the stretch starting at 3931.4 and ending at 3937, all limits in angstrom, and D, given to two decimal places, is -0.24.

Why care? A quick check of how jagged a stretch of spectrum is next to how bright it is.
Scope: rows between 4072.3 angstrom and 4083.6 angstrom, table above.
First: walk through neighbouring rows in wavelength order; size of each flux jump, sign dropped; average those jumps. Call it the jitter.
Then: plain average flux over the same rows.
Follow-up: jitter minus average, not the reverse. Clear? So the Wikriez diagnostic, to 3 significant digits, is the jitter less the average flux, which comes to -17.0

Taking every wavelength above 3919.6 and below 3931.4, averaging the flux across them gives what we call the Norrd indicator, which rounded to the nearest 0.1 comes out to 14.6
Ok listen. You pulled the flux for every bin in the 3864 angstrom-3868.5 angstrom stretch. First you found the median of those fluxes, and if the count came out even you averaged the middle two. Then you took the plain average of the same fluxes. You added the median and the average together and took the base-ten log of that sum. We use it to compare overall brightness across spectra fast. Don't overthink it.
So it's 1.87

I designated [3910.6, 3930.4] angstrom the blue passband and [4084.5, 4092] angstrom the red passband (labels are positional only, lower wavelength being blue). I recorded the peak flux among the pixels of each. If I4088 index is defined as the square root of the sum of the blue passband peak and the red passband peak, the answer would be 6.37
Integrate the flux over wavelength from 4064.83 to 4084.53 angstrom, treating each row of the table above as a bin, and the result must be 382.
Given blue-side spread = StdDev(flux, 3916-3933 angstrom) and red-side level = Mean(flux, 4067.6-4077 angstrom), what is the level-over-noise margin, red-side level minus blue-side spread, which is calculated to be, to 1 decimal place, 17.9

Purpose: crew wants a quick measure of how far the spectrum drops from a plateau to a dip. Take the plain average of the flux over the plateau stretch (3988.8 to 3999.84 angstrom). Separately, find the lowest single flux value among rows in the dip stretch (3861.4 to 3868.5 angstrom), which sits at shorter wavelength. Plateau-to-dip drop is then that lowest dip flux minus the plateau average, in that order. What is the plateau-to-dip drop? 17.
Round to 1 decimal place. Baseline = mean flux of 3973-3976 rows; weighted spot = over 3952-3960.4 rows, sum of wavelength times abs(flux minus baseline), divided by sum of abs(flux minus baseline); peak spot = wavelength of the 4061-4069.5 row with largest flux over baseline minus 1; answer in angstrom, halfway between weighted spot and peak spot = 4012.8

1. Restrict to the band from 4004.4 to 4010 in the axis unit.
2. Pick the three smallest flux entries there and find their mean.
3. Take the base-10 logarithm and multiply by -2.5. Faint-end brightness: -3.03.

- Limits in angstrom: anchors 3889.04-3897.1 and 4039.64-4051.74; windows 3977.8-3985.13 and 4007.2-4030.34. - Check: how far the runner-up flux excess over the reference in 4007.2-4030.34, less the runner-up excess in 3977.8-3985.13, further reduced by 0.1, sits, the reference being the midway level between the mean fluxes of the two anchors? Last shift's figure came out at 6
